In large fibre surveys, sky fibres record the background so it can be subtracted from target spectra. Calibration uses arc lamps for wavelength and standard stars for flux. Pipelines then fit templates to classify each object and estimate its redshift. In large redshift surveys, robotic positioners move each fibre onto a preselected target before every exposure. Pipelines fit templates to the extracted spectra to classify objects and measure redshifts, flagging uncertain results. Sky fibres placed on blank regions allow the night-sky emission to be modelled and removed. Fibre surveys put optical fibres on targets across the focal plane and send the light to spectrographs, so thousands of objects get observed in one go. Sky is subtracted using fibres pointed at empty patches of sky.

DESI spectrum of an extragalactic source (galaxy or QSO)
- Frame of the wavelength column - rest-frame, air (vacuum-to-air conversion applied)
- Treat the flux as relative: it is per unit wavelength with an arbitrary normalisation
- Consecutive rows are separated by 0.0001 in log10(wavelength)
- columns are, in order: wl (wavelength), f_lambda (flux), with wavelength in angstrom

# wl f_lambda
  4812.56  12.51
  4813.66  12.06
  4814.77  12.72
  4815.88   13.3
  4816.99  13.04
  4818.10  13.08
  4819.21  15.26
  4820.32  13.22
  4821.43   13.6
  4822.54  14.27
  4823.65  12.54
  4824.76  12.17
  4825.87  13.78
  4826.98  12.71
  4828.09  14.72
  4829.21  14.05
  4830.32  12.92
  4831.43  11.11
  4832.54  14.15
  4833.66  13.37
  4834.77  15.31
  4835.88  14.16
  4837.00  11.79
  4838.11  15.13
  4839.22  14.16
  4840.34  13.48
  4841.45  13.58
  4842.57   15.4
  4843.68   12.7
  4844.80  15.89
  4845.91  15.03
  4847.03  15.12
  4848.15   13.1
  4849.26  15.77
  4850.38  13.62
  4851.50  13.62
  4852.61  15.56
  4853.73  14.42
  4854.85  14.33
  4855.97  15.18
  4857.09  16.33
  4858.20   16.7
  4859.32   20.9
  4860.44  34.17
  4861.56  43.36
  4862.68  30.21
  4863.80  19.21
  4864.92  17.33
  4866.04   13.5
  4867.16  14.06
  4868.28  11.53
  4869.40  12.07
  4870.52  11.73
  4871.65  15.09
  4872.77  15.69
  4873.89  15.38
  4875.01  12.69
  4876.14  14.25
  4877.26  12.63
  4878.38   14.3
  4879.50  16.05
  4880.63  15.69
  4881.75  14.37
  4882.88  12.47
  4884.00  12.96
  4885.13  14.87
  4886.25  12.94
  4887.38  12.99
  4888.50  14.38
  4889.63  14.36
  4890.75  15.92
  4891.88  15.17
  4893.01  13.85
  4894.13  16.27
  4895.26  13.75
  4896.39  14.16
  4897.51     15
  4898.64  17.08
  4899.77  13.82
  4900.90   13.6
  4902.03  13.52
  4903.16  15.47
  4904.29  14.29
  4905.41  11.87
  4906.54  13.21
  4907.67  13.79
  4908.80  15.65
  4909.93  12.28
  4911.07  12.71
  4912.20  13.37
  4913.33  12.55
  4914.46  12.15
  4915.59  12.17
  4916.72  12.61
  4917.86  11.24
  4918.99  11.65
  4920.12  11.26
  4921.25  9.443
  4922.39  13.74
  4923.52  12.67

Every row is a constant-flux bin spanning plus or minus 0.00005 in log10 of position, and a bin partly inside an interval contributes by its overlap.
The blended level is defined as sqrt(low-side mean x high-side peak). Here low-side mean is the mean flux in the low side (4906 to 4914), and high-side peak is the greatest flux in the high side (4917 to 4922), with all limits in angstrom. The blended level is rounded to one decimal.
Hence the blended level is 12.5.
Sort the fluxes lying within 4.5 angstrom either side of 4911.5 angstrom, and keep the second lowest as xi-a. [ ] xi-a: 12.17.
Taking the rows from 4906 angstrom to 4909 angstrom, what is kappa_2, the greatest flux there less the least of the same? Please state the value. 2.4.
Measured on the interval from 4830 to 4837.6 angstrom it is 4.2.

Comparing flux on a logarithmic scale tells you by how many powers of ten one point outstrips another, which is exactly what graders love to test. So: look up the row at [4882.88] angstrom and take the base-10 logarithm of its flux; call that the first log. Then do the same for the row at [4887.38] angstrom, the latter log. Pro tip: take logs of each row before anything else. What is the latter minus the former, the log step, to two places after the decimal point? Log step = 0.02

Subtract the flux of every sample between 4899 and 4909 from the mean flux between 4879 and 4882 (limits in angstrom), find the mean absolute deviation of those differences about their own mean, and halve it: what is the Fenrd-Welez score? 0.41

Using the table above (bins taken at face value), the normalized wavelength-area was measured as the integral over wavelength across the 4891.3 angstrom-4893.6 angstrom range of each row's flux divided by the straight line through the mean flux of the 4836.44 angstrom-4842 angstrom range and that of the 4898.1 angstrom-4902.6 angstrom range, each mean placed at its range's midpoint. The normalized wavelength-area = 2.3 angstrom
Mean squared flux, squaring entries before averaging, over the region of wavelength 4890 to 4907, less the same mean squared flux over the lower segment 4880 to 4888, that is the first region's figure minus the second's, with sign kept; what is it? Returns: 20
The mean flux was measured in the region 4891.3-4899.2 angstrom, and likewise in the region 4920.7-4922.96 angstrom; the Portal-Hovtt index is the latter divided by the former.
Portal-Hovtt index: 0.77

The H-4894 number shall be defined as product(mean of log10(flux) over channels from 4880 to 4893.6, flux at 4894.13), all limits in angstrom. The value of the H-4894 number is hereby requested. 18.7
